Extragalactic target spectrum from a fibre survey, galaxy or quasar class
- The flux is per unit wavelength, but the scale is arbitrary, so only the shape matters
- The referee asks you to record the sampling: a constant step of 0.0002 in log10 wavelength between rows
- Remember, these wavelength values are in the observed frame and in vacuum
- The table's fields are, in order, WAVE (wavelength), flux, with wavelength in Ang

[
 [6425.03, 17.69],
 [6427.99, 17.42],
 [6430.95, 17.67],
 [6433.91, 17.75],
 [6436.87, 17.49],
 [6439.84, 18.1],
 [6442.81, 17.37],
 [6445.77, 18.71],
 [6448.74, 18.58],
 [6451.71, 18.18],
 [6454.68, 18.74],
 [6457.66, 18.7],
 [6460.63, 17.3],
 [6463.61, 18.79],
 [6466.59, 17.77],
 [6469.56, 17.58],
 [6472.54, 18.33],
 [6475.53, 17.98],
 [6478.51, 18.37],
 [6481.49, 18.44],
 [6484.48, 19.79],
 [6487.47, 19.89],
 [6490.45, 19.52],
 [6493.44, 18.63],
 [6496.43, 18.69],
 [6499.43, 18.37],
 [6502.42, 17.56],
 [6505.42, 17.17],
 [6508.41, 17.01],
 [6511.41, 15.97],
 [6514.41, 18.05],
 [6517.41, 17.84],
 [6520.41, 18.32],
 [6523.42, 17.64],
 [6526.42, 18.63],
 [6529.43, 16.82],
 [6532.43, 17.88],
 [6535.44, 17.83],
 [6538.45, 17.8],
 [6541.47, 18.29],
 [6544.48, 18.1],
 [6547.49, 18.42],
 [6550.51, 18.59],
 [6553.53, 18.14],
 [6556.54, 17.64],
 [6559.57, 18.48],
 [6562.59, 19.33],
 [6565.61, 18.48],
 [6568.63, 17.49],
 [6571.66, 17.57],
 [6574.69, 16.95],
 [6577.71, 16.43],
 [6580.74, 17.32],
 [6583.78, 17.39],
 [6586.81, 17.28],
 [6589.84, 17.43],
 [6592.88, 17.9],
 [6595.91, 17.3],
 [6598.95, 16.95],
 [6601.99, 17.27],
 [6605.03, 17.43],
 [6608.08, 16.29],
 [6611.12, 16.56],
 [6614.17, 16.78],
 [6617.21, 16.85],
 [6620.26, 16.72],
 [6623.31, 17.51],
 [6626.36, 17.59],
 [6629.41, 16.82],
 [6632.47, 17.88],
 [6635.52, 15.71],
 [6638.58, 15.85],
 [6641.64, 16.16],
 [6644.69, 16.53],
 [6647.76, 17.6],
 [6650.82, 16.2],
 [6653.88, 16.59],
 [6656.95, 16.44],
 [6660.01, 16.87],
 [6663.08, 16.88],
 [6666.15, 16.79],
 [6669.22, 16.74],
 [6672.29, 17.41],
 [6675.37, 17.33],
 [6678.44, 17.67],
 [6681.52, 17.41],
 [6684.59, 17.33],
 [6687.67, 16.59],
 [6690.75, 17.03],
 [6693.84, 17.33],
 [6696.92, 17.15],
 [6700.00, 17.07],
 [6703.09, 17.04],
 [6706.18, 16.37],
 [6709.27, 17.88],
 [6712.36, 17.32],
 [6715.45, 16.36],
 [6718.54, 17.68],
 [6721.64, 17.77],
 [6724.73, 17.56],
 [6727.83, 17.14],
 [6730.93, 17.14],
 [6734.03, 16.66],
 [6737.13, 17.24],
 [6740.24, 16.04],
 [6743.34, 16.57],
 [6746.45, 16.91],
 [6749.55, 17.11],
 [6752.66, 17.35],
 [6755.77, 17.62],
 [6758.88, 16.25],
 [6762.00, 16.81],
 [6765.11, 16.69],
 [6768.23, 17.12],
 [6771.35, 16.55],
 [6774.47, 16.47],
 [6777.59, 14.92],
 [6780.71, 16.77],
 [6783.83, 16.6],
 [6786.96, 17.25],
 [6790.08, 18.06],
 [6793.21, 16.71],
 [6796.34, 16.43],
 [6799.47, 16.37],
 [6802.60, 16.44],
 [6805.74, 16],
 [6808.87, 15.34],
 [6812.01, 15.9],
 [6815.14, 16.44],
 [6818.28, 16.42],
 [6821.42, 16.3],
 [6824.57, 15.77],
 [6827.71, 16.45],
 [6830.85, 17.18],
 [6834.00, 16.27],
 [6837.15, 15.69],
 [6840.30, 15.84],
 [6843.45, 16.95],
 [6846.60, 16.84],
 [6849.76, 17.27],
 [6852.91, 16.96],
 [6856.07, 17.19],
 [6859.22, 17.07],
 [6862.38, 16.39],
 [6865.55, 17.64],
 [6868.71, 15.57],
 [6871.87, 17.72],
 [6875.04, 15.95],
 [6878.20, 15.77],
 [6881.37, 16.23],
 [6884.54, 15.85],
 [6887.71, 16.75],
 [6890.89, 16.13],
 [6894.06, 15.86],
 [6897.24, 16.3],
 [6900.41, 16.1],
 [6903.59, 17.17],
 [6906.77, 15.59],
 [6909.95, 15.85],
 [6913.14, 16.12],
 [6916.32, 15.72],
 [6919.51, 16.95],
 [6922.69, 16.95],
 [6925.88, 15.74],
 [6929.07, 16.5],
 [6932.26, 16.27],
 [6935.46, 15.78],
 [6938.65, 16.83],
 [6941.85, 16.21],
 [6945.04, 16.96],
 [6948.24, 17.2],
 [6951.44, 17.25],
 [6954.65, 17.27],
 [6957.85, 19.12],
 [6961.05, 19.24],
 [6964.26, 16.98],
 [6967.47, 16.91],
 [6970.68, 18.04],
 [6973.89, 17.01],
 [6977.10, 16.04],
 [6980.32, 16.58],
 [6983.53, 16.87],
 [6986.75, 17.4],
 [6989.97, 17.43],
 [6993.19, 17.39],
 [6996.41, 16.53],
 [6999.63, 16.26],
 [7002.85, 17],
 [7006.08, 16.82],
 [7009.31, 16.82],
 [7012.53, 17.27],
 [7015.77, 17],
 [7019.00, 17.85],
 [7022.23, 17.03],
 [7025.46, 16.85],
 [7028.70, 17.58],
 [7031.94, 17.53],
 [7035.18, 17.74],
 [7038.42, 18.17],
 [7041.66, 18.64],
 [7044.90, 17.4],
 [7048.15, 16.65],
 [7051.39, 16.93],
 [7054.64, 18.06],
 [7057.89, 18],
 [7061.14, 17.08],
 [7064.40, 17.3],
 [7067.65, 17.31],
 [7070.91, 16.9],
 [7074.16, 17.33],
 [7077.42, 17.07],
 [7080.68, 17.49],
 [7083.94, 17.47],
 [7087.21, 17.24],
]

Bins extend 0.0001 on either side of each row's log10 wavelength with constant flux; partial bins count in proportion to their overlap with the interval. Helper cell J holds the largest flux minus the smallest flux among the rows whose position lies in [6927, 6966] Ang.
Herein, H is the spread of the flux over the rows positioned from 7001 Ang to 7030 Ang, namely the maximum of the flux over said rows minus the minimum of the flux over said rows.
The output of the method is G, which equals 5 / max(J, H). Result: 1.45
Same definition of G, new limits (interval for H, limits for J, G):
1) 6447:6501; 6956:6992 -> 1.56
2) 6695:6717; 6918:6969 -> 1.43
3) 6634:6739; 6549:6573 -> 2.30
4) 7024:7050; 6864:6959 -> 1.41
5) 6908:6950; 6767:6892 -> 1.59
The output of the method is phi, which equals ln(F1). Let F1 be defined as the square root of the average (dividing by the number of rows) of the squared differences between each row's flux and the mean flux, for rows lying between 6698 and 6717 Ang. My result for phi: -0.63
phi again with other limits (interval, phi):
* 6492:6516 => -0.13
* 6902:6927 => -0.49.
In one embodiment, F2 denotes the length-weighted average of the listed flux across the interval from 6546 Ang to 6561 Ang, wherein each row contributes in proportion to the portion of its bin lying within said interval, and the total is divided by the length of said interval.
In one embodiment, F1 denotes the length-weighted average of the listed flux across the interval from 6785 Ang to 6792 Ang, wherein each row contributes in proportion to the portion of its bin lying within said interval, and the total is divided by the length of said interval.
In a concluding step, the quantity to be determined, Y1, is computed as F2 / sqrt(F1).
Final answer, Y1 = 4.36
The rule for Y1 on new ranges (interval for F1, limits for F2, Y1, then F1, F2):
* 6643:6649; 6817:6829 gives 3.93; 17.0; 16.2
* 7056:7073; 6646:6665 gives 4.03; 17.3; 16.8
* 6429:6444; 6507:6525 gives 4.16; 17.7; 17.5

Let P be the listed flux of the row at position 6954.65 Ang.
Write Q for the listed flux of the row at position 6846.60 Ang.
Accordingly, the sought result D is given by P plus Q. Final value 34.1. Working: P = 17.27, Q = 16.84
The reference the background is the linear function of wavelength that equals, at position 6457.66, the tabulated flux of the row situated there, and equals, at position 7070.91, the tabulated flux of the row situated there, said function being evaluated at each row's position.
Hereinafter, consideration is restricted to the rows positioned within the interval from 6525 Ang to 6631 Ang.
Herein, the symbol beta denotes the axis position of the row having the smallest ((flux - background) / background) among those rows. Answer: 6608.08 Ang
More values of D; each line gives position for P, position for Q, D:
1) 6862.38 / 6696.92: 33.5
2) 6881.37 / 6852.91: 33.2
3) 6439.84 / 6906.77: 33.7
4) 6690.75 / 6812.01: 32.9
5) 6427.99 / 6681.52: 34.8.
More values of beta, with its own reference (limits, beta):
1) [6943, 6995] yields 6977.10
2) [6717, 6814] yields 6777.59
